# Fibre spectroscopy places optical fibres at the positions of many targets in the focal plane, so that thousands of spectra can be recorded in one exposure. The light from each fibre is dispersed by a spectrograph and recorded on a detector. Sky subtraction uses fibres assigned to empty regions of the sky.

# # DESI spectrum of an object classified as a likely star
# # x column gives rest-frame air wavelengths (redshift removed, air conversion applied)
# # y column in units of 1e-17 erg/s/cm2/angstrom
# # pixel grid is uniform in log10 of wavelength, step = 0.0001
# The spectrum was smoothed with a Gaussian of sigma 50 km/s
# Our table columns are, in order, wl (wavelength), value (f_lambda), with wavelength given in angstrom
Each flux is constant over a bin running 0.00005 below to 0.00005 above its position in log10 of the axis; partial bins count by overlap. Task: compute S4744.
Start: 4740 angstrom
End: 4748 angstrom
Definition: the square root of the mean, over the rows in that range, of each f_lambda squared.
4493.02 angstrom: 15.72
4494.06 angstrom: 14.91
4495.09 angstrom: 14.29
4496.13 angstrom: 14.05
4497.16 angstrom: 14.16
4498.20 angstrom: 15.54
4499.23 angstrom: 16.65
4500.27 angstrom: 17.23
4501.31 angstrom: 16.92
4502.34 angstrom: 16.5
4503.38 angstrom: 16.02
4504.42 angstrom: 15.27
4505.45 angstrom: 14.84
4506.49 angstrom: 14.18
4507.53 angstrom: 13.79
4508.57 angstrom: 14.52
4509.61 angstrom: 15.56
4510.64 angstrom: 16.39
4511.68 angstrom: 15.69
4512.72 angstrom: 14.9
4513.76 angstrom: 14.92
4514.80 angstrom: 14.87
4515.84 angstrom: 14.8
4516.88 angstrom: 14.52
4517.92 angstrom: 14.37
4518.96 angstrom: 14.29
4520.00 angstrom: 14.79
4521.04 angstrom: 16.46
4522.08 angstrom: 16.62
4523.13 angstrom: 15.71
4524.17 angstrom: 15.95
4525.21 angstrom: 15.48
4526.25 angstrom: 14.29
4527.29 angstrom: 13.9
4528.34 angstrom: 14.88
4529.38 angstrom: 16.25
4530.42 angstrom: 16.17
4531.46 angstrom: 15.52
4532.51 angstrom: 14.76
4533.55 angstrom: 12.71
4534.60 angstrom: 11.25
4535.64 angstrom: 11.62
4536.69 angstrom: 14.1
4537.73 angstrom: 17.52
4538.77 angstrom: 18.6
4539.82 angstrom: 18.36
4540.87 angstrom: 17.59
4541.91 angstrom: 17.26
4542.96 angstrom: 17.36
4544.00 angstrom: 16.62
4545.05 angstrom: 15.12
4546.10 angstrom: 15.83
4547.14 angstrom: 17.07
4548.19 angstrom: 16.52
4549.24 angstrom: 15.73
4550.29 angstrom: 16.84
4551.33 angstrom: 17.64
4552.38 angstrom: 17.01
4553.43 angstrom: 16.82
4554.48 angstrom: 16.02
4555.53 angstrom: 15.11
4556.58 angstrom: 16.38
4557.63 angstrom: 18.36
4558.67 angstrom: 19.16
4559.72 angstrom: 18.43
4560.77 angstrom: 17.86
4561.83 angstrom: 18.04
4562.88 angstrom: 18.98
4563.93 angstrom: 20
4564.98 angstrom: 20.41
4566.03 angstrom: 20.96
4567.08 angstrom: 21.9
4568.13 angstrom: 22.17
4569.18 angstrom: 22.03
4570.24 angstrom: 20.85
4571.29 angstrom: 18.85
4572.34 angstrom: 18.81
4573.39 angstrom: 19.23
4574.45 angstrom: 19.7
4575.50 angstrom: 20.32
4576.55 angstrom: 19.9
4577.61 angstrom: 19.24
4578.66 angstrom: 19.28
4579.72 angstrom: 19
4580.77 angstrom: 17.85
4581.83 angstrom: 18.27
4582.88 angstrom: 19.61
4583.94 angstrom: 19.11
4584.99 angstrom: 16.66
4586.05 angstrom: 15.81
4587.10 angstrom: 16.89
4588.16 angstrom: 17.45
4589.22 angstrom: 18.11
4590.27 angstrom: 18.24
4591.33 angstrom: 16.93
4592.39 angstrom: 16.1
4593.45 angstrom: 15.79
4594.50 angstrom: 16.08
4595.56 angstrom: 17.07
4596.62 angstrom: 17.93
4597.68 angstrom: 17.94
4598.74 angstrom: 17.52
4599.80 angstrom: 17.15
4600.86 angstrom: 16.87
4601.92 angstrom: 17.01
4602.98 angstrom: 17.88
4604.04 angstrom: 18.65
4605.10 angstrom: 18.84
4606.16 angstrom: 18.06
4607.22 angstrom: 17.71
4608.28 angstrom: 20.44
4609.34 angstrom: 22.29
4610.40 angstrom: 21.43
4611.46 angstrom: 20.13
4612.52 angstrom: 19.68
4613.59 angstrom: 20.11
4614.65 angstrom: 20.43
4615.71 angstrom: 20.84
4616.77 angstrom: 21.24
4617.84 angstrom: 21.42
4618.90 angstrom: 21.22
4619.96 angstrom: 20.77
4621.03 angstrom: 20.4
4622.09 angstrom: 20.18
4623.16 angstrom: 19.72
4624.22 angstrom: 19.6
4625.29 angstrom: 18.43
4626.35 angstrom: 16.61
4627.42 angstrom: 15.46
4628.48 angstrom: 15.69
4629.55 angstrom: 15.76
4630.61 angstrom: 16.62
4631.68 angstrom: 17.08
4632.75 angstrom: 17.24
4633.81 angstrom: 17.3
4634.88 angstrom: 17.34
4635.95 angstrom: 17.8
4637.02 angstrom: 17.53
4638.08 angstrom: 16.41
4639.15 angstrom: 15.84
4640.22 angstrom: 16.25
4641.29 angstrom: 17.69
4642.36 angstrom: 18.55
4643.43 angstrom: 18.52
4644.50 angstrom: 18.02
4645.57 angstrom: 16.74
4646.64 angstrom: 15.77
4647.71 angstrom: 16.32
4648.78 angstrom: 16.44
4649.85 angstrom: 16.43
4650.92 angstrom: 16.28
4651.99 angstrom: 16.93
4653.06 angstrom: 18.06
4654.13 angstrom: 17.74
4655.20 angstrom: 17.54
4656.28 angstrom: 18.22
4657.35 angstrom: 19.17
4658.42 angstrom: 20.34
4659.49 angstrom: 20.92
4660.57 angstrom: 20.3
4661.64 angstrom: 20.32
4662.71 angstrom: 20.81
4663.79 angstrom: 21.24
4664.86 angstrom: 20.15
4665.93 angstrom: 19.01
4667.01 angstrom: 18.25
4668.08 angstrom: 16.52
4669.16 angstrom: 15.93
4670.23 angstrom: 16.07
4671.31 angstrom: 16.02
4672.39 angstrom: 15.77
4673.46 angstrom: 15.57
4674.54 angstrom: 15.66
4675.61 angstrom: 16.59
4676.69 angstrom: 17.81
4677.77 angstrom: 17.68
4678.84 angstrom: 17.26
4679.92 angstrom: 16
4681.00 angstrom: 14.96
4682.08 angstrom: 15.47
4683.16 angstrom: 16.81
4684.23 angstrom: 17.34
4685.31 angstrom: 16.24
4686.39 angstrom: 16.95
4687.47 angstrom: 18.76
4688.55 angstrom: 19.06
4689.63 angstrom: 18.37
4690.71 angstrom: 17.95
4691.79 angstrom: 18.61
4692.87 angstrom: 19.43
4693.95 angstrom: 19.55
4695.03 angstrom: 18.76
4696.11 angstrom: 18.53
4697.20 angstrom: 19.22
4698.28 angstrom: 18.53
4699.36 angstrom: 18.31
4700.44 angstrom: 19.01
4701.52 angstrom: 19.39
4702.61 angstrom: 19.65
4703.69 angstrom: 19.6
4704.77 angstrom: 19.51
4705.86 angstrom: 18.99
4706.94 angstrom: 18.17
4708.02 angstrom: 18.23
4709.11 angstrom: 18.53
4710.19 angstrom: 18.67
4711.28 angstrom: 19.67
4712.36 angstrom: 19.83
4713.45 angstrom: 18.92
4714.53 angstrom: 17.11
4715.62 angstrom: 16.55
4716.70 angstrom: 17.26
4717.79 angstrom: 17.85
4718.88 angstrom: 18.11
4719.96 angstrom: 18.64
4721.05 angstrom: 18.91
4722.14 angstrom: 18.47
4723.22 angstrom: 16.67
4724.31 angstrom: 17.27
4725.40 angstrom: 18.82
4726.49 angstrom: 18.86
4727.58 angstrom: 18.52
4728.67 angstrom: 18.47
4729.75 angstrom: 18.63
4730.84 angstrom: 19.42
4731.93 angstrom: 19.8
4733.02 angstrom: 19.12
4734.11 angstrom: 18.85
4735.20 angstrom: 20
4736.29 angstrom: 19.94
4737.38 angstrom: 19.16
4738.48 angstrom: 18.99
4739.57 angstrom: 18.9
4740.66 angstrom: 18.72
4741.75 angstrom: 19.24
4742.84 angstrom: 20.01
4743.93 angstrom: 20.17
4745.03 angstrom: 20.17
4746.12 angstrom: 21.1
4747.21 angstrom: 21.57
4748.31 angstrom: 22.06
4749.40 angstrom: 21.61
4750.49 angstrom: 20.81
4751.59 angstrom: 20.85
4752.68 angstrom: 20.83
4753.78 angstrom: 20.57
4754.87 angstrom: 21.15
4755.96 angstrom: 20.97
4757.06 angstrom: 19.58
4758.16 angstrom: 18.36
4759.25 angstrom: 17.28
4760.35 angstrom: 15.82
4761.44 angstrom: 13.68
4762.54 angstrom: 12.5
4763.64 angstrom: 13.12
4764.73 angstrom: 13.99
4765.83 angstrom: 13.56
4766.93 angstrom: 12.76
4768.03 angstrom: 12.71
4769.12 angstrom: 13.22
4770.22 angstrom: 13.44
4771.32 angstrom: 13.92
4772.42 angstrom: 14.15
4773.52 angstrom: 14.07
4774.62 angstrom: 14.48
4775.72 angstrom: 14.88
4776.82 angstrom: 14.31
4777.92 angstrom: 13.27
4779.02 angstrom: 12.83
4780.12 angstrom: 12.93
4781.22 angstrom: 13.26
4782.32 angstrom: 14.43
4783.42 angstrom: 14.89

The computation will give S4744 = 20.2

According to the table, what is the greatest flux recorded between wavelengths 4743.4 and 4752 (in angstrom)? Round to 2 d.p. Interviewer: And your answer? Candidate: 22.06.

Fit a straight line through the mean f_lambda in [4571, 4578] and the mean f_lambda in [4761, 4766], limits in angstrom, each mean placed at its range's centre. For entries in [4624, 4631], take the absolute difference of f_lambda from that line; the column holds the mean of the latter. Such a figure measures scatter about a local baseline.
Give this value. 1.5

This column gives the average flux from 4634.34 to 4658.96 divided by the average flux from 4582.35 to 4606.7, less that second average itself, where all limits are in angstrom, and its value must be -16.5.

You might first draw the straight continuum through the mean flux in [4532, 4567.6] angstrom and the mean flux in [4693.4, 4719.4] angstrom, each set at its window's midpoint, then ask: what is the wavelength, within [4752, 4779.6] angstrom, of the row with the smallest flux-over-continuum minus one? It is 4762.54 angstrom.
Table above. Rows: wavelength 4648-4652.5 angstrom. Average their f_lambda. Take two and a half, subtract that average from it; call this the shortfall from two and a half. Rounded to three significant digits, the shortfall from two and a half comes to -14.0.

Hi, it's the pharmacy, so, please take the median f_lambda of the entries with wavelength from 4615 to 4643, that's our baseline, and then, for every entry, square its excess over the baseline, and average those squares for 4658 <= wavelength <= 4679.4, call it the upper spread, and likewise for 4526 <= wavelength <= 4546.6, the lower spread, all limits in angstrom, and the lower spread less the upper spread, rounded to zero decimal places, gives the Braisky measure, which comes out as 4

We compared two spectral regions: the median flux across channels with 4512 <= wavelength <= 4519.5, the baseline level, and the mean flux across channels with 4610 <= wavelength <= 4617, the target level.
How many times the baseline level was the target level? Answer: 1.39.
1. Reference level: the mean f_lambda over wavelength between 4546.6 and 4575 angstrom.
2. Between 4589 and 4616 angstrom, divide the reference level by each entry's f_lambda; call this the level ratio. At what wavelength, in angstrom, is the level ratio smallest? 4609.34 angstrom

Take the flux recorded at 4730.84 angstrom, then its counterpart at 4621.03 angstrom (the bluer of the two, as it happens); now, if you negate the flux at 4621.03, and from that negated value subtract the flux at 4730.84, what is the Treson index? -39.8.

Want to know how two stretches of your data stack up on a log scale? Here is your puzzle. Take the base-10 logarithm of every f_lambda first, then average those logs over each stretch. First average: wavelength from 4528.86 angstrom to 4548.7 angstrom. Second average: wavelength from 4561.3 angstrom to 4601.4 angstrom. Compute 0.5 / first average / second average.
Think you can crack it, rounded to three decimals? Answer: 0.330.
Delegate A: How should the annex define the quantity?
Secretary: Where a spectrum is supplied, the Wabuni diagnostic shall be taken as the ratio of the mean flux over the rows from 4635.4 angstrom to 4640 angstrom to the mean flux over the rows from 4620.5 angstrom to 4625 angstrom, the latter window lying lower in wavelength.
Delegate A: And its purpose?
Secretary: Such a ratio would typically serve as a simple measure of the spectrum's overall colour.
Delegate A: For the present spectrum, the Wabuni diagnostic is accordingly 0.85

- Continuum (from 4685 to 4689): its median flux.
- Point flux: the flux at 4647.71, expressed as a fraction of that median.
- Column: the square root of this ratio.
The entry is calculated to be 0.96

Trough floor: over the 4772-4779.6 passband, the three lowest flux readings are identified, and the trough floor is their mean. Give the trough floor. 13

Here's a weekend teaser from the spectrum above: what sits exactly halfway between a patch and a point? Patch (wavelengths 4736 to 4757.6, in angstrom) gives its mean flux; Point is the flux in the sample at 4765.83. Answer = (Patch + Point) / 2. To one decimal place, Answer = 16.9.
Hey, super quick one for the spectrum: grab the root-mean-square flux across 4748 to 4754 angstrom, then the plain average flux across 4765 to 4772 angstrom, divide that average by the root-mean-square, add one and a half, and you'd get 2.13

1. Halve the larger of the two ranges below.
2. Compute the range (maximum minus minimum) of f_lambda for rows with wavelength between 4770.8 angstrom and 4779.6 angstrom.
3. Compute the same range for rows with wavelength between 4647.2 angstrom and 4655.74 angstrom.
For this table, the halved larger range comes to 1.0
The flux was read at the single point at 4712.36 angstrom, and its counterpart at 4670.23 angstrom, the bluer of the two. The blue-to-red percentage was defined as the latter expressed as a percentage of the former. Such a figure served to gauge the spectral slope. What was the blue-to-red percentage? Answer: 81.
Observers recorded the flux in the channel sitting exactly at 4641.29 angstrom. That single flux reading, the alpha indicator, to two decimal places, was 17.69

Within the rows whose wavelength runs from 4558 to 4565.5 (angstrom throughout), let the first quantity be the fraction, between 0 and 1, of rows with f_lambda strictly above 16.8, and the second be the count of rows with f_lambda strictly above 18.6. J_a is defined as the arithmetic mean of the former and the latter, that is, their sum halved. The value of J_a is 2.5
